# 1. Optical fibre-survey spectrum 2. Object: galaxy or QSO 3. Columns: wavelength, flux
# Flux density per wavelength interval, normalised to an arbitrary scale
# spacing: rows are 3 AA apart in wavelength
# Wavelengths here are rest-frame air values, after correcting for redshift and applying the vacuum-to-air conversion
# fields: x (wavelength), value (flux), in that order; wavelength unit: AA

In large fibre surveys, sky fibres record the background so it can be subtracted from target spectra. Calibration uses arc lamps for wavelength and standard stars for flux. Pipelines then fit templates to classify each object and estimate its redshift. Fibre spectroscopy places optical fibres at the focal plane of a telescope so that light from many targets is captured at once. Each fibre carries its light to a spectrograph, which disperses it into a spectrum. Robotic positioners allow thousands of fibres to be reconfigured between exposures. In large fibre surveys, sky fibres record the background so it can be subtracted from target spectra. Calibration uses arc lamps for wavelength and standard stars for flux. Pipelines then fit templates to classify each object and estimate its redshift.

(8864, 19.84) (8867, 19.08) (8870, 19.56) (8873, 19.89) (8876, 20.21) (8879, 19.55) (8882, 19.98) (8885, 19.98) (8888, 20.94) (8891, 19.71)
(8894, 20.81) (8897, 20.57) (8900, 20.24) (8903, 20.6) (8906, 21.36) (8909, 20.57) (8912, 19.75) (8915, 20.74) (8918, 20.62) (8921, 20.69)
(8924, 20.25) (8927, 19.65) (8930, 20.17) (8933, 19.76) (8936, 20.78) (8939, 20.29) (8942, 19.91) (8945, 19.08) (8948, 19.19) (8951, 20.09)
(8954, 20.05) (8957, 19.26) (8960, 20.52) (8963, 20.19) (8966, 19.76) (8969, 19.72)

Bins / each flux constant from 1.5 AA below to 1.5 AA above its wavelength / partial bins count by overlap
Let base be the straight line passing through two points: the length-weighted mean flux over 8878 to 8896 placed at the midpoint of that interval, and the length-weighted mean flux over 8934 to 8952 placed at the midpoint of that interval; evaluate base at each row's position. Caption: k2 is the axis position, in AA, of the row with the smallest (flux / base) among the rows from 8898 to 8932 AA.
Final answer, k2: 8927 AA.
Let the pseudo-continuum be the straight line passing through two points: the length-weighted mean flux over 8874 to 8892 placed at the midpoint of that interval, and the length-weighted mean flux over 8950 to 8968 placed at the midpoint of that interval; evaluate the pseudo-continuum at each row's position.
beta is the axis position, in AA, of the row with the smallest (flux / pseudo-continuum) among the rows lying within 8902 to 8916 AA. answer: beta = 8912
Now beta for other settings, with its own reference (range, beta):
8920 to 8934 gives 8927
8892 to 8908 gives 8900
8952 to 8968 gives 8957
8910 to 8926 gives 8912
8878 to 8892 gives 8879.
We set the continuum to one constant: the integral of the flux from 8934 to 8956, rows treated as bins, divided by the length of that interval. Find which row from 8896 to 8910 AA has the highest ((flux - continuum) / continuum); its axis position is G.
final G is 8906 AA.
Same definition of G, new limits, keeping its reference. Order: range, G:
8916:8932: 8921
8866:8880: 8876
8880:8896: 8888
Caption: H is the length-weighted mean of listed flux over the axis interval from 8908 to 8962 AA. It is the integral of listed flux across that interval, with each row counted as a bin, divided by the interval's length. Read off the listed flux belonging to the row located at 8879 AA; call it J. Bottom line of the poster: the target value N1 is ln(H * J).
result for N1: 5.97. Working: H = 20.07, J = 19.55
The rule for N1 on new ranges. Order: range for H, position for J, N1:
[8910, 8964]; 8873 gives 5.99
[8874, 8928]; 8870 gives 5.99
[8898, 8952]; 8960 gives 6.03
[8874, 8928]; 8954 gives 6.01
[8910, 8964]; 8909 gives 6.02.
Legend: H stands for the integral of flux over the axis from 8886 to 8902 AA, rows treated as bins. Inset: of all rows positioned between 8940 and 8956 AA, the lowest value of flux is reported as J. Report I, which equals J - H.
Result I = -308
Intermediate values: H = 327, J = 19.08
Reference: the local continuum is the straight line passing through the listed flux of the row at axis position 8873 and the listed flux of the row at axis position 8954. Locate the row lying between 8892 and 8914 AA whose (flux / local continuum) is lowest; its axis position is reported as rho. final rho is 8912 AA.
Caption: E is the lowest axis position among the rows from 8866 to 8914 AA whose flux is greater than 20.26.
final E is 8888 AA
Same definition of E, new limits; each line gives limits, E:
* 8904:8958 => 8906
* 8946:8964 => 8960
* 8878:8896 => 8888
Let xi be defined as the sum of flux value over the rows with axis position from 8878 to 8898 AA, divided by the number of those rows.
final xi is 20.2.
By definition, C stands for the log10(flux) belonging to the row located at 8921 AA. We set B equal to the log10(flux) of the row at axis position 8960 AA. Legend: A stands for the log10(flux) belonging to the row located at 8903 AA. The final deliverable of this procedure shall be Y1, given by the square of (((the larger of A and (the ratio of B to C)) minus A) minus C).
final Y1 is 1.73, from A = 1.31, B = 1.312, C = 1.316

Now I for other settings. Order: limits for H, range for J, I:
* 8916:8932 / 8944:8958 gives -305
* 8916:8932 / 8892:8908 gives -304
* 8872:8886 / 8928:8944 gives -259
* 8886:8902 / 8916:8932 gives -307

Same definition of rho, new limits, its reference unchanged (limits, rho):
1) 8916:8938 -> 8927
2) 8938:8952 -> 8945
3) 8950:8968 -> 8957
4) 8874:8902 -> 8879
